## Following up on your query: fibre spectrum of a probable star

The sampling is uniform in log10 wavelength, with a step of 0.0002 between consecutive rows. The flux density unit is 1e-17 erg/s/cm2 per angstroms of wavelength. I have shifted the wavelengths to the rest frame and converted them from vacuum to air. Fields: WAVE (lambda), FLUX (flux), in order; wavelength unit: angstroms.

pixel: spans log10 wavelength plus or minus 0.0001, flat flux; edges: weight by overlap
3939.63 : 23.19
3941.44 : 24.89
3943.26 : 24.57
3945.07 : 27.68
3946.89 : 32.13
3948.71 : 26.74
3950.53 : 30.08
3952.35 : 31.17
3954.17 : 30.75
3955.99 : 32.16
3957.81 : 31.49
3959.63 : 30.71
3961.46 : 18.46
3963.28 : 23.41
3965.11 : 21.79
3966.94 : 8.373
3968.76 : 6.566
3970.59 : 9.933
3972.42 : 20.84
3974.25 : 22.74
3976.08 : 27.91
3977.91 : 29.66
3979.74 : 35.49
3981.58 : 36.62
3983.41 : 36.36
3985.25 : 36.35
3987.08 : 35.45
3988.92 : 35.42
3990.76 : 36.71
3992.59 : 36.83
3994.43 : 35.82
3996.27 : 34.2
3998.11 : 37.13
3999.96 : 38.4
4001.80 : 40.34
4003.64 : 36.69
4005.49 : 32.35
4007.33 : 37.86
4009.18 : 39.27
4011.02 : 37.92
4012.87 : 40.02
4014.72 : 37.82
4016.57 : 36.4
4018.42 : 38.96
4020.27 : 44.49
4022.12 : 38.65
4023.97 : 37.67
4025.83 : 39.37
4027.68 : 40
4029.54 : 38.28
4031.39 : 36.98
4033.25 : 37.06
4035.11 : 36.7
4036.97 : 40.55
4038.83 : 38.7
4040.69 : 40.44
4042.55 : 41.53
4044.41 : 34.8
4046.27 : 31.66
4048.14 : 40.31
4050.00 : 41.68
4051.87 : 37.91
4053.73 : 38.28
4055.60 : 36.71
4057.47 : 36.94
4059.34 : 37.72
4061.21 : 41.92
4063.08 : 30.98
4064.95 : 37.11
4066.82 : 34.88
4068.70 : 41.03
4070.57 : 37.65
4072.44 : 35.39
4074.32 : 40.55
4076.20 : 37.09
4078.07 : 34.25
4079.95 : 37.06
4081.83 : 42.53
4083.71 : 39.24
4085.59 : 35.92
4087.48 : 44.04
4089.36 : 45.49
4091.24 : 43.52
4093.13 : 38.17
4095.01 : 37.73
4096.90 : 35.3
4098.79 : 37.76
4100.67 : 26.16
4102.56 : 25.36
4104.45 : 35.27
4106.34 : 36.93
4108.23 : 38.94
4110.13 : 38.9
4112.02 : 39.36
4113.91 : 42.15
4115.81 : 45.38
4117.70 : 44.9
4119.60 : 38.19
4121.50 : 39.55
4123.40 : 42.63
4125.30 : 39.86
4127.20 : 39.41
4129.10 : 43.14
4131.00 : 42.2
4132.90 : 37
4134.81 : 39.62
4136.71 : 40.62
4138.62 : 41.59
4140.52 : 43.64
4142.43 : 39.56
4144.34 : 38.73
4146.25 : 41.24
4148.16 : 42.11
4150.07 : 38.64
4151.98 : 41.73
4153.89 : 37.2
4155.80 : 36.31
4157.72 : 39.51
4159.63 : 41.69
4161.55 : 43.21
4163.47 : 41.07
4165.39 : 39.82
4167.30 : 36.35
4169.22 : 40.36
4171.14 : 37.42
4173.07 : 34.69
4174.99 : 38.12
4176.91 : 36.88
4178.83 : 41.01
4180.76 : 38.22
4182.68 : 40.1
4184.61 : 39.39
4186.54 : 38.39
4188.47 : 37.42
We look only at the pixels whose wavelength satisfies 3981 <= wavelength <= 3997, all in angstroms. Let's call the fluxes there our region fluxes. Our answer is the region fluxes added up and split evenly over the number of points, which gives 36.0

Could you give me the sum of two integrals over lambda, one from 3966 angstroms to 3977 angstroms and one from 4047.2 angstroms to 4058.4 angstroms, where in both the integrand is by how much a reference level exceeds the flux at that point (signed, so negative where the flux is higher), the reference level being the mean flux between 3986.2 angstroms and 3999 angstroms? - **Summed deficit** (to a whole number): 188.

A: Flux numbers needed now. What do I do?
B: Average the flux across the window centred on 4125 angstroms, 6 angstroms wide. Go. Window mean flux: 40.6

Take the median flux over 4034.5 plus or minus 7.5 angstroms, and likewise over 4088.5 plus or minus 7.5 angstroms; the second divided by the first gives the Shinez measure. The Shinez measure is 1.06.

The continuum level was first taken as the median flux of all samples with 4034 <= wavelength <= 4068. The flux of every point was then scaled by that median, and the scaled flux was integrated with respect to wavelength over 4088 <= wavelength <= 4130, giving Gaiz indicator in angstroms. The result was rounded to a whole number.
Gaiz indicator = 43 angstroms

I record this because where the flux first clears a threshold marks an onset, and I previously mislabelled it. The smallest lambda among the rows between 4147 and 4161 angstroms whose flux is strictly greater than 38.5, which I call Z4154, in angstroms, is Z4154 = 4148.16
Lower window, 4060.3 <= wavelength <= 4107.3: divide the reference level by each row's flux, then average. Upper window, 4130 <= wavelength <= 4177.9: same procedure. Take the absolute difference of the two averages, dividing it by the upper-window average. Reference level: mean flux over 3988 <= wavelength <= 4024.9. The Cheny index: 0.1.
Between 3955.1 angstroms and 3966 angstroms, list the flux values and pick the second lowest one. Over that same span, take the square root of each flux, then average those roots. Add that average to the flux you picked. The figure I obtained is 26.9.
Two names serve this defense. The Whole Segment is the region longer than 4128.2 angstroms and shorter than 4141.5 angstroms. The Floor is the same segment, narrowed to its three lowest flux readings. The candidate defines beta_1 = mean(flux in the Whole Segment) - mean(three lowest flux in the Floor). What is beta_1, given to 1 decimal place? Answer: 2.0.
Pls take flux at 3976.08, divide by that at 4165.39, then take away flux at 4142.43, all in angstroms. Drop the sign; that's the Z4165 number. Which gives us 39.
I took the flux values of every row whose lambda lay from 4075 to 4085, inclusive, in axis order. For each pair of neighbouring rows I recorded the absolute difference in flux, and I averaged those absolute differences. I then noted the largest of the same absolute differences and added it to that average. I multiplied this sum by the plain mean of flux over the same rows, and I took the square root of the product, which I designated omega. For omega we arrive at 19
